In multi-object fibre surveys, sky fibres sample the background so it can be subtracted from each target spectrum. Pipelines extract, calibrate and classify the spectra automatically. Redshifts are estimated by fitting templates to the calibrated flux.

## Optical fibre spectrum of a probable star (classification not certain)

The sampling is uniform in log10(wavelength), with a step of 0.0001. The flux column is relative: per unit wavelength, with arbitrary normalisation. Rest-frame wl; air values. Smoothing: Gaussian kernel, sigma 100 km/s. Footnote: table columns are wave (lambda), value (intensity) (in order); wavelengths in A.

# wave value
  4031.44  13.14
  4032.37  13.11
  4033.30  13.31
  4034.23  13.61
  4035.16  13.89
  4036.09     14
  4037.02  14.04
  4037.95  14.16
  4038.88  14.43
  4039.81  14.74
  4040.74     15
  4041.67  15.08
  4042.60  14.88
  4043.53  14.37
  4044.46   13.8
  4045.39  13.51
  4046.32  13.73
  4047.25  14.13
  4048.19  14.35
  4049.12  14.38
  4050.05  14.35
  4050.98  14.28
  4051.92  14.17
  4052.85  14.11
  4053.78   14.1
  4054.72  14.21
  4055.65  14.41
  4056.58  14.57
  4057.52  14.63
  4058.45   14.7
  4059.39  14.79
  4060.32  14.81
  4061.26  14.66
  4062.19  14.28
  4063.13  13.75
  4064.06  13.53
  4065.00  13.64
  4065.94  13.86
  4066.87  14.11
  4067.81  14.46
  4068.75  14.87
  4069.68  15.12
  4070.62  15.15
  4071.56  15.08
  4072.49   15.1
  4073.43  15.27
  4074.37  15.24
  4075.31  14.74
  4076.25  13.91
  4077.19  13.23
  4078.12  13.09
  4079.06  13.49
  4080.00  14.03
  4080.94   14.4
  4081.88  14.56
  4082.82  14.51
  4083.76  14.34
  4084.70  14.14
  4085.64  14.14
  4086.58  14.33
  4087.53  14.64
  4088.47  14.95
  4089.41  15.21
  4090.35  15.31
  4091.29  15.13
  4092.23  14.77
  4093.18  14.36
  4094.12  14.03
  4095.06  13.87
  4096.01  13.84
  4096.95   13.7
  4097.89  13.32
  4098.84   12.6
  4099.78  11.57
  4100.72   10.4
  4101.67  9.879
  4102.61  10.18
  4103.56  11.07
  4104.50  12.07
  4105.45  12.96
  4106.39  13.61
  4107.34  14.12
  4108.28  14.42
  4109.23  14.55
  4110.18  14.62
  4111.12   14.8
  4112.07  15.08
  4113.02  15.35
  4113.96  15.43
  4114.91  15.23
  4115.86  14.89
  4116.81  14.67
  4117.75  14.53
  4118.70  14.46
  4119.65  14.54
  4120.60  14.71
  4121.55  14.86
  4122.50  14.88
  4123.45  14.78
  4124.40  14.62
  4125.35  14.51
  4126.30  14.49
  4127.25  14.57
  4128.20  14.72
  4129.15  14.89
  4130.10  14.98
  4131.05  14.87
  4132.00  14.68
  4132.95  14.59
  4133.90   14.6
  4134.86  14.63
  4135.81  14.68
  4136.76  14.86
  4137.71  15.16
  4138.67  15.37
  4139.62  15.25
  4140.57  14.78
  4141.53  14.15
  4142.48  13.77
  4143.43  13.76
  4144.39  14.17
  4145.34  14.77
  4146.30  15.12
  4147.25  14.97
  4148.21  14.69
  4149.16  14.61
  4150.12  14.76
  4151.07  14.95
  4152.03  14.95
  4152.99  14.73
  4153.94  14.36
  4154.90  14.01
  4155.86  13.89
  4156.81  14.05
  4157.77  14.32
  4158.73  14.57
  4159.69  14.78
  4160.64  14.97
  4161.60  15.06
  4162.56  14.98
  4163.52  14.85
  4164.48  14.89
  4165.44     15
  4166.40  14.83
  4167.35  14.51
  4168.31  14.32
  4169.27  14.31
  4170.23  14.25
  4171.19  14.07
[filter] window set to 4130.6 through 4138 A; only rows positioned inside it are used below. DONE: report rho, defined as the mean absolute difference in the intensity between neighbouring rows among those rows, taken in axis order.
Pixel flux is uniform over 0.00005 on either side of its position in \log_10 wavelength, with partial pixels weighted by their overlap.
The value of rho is 0.12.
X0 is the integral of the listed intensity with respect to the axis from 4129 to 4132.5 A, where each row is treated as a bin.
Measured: 52.0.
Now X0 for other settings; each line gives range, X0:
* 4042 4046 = 56.7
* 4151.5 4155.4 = 56.5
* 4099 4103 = 42.8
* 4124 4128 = 58.2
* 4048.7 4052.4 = 52.9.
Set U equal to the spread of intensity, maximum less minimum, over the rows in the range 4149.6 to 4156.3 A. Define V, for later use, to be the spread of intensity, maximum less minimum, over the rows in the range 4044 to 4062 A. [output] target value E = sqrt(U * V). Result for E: 1.17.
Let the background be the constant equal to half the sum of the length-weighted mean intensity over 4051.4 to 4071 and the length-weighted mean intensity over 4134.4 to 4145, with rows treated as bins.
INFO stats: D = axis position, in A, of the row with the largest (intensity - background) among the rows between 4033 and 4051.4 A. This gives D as 4041.67 A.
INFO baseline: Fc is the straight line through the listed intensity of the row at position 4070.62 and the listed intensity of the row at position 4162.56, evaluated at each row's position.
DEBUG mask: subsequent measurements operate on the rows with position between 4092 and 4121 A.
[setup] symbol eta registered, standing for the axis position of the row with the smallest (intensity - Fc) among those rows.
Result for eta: 4101.67 A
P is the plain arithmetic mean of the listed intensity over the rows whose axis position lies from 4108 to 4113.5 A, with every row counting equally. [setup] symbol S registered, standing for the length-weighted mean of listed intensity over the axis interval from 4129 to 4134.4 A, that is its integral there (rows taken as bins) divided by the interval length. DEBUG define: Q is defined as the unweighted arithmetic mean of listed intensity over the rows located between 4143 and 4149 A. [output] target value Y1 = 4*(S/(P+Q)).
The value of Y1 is 2.01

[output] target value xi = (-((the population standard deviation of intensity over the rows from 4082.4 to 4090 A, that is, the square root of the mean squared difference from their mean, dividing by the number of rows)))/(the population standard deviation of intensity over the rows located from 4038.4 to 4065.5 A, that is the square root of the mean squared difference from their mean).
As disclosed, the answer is -0.8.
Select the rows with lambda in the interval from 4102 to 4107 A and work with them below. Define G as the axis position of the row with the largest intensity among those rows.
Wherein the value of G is 4106.39 A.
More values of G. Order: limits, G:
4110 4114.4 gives 4113.96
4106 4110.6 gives 4110.18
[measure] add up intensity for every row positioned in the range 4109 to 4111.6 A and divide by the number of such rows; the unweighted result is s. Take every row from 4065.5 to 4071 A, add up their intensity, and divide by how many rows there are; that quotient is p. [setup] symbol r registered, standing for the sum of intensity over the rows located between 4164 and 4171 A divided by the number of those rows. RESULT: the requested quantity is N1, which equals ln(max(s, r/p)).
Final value 2.68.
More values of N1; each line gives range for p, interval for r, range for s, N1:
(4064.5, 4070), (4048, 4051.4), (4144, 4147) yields 2.69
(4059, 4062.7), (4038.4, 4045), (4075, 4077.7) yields 2.64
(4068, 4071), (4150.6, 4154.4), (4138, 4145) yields 2.67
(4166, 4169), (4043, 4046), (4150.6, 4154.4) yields 2.69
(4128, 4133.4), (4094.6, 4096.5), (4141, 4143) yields 2.64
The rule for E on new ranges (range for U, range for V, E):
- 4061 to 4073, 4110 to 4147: 1.64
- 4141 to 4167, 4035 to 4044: 1.27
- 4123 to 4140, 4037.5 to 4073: 1.20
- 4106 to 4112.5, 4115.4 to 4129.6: 0.80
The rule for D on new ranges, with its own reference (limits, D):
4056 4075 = 4073.43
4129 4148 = 4138.67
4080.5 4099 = 4090.35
